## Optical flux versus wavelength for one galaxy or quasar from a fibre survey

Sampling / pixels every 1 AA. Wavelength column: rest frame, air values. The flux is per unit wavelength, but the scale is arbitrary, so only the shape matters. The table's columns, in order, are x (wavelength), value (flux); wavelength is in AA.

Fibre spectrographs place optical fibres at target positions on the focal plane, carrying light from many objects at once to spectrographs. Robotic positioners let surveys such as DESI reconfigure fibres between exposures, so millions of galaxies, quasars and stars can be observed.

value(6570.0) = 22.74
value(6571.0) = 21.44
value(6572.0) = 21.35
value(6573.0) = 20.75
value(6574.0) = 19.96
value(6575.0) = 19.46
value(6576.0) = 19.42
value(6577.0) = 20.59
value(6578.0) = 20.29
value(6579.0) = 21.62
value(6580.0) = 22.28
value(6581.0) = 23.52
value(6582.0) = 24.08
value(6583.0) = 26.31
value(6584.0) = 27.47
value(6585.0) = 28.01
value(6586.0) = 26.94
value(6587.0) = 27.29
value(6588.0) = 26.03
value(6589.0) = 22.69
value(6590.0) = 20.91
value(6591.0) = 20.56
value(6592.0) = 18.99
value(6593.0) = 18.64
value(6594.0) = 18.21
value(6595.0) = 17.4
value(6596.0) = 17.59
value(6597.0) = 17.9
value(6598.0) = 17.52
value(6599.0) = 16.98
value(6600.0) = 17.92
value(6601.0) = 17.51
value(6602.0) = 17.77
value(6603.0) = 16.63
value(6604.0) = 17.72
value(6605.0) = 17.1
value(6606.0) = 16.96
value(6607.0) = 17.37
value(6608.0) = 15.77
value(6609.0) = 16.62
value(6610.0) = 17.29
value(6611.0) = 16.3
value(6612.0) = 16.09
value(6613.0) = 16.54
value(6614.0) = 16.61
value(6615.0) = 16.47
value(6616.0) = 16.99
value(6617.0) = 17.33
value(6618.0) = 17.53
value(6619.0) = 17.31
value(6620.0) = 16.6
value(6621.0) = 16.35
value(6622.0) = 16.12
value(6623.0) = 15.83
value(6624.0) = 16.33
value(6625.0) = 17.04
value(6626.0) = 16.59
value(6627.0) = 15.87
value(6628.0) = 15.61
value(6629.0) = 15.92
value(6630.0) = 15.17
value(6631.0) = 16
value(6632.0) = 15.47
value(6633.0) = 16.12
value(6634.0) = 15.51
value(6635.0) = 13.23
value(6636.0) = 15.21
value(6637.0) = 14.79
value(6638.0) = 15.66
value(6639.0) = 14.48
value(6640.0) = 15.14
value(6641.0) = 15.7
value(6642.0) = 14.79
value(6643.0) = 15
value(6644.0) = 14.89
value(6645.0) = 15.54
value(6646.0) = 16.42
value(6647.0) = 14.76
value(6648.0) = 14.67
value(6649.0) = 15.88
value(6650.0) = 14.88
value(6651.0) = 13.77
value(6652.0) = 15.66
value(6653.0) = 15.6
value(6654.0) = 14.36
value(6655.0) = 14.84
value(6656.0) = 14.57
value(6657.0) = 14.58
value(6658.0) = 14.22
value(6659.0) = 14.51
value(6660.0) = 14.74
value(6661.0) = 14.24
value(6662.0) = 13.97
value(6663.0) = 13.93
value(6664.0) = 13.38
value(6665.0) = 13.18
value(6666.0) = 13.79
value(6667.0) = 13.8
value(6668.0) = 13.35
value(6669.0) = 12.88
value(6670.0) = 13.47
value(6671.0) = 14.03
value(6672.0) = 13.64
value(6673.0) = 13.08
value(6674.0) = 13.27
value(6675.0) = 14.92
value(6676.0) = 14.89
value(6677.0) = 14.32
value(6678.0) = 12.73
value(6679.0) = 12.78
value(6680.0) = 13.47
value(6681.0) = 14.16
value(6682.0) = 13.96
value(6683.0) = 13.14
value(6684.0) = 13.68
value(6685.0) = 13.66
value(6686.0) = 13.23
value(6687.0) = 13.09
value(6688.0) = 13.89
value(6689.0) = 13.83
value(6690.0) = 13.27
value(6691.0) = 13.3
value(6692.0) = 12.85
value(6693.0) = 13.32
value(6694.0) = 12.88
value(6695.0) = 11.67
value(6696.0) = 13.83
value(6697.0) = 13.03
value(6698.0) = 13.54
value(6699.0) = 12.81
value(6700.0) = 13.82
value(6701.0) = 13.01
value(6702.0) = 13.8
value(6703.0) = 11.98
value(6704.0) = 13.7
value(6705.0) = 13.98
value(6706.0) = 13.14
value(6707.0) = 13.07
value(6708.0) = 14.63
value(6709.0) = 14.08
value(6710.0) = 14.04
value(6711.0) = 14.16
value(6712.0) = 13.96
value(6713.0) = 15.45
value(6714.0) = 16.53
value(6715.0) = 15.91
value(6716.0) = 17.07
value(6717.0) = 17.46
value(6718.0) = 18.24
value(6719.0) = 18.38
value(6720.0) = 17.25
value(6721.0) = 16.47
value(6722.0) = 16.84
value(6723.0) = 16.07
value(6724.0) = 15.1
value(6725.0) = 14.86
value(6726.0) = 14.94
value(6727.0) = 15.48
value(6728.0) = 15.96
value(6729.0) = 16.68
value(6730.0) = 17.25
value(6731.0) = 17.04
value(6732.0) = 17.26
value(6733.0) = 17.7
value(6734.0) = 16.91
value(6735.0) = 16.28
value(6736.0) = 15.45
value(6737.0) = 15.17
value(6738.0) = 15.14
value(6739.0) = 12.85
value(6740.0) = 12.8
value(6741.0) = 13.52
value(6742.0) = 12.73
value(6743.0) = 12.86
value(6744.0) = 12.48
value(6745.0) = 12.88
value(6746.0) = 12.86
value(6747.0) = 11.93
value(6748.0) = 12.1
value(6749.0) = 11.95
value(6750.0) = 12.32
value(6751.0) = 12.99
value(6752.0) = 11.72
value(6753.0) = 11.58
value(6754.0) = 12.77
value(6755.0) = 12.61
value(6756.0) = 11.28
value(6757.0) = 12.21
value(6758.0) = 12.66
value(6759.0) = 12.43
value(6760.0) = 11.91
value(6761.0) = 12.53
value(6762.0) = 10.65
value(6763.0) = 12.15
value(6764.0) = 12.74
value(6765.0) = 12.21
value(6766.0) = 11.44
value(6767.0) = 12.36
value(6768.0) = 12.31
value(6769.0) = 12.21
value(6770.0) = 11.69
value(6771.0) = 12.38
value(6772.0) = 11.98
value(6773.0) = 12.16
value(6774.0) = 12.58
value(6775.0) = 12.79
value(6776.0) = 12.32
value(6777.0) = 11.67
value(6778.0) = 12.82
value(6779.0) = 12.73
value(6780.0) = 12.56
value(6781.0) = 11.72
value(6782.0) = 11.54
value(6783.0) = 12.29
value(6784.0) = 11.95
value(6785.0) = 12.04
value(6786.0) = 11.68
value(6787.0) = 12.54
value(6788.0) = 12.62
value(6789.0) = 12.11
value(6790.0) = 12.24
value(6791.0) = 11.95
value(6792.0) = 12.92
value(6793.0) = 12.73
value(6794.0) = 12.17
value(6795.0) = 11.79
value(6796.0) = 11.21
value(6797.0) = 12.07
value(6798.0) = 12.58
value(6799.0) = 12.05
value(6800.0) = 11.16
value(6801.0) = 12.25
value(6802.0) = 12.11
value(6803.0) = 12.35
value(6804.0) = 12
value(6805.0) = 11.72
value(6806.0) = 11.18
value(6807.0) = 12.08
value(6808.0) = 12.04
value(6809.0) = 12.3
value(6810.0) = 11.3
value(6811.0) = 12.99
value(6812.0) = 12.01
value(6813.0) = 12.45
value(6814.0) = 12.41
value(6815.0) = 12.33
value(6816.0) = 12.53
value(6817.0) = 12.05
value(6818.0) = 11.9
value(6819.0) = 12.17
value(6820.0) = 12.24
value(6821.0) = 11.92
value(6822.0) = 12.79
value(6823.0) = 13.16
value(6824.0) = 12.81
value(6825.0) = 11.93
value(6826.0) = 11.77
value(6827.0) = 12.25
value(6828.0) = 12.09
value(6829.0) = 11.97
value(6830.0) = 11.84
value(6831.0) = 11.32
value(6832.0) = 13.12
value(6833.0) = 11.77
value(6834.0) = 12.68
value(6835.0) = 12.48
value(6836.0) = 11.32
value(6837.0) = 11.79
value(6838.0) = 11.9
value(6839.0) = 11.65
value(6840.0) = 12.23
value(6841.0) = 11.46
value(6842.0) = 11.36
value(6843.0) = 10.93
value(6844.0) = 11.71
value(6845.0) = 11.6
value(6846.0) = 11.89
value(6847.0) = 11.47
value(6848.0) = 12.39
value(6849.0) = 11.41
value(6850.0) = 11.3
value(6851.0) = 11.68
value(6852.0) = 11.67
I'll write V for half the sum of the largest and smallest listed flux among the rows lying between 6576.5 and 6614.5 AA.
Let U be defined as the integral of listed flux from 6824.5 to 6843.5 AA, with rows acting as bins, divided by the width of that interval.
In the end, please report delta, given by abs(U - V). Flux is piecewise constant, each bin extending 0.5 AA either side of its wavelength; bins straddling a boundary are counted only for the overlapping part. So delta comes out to 10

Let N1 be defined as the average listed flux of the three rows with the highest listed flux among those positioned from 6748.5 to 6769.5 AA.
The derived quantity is 12.8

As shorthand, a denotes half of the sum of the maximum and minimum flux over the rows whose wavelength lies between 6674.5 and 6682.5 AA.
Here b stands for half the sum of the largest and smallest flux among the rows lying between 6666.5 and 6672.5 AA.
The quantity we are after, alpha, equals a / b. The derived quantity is 1.03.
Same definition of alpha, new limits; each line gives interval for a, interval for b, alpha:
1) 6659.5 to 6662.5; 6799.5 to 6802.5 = 1.23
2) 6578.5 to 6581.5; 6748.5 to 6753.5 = 1.84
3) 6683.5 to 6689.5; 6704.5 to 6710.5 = 0.97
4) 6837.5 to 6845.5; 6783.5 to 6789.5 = 0.95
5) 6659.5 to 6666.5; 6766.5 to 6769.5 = 1.14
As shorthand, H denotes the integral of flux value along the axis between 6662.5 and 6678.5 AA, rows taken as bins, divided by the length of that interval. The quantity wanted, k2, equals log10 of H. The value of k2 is 1.14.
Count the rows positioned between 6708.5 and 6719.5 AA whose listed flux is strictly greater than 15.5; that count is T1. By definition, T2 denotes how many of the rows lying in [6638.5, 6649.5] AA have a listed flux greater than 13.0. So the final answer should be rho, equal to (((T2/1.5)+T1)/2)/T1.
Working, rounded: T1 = 6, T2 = 11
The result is 1.11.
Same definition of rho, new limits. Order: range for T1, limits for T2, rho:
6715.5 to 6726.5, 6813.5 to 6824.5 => 0.54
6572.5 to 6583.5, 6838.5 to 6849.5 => 0.50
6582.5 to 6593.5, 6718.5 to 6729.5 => 0.83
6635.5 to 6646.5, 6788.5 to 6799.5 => 0.50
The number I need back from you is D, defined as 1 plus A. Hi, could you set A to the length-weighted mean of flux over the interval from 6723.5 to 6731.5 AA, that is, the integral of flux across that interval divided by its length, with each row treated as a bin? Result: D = 16.9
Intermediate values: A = 15.9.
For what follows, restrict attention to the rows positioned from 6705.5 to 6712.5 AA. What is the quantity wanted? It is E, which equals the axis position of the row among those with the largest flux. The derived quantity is 6708.0 AA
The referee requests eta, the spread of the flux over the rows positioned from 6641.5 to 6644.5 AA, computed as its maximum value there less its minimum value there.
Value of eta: 0.2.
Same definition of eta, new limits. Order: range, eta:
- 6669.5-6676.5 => 1.8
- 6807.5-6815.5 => 1.7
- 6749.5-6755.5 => 1.4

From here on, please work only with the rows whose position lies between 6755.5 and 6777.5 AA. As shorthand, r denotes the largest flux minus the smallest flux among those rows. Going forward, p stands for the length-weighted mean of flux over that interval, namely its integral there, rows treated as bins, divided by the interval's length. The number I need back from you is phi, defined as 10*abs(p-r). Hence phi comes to 100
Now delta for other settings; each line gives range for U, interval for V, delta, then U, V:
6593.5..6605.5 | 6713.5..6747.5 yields 2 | 18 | 15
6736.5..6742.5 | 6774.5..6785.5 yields 2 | 14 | 12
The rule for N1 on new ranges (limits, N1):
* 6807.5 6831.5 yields 13.0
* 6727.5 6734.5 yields 17.4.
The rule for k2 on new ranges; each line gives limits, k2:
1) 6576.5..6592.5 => 1.37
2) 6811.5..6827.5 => 1.09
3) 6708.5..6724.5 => 1.21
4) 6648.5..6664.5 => 1.16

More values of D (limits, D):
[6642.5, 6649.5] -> 16.3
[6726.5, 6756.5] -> 15.0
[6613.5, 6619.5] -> 18.0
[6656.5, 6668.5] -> 15.0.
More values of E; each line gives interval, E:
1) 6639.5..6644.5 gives 6641.0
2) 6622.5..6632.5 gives 6625.0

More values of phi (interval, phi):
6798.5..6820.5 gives 102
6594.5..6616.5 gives 149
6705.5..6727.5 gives 103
